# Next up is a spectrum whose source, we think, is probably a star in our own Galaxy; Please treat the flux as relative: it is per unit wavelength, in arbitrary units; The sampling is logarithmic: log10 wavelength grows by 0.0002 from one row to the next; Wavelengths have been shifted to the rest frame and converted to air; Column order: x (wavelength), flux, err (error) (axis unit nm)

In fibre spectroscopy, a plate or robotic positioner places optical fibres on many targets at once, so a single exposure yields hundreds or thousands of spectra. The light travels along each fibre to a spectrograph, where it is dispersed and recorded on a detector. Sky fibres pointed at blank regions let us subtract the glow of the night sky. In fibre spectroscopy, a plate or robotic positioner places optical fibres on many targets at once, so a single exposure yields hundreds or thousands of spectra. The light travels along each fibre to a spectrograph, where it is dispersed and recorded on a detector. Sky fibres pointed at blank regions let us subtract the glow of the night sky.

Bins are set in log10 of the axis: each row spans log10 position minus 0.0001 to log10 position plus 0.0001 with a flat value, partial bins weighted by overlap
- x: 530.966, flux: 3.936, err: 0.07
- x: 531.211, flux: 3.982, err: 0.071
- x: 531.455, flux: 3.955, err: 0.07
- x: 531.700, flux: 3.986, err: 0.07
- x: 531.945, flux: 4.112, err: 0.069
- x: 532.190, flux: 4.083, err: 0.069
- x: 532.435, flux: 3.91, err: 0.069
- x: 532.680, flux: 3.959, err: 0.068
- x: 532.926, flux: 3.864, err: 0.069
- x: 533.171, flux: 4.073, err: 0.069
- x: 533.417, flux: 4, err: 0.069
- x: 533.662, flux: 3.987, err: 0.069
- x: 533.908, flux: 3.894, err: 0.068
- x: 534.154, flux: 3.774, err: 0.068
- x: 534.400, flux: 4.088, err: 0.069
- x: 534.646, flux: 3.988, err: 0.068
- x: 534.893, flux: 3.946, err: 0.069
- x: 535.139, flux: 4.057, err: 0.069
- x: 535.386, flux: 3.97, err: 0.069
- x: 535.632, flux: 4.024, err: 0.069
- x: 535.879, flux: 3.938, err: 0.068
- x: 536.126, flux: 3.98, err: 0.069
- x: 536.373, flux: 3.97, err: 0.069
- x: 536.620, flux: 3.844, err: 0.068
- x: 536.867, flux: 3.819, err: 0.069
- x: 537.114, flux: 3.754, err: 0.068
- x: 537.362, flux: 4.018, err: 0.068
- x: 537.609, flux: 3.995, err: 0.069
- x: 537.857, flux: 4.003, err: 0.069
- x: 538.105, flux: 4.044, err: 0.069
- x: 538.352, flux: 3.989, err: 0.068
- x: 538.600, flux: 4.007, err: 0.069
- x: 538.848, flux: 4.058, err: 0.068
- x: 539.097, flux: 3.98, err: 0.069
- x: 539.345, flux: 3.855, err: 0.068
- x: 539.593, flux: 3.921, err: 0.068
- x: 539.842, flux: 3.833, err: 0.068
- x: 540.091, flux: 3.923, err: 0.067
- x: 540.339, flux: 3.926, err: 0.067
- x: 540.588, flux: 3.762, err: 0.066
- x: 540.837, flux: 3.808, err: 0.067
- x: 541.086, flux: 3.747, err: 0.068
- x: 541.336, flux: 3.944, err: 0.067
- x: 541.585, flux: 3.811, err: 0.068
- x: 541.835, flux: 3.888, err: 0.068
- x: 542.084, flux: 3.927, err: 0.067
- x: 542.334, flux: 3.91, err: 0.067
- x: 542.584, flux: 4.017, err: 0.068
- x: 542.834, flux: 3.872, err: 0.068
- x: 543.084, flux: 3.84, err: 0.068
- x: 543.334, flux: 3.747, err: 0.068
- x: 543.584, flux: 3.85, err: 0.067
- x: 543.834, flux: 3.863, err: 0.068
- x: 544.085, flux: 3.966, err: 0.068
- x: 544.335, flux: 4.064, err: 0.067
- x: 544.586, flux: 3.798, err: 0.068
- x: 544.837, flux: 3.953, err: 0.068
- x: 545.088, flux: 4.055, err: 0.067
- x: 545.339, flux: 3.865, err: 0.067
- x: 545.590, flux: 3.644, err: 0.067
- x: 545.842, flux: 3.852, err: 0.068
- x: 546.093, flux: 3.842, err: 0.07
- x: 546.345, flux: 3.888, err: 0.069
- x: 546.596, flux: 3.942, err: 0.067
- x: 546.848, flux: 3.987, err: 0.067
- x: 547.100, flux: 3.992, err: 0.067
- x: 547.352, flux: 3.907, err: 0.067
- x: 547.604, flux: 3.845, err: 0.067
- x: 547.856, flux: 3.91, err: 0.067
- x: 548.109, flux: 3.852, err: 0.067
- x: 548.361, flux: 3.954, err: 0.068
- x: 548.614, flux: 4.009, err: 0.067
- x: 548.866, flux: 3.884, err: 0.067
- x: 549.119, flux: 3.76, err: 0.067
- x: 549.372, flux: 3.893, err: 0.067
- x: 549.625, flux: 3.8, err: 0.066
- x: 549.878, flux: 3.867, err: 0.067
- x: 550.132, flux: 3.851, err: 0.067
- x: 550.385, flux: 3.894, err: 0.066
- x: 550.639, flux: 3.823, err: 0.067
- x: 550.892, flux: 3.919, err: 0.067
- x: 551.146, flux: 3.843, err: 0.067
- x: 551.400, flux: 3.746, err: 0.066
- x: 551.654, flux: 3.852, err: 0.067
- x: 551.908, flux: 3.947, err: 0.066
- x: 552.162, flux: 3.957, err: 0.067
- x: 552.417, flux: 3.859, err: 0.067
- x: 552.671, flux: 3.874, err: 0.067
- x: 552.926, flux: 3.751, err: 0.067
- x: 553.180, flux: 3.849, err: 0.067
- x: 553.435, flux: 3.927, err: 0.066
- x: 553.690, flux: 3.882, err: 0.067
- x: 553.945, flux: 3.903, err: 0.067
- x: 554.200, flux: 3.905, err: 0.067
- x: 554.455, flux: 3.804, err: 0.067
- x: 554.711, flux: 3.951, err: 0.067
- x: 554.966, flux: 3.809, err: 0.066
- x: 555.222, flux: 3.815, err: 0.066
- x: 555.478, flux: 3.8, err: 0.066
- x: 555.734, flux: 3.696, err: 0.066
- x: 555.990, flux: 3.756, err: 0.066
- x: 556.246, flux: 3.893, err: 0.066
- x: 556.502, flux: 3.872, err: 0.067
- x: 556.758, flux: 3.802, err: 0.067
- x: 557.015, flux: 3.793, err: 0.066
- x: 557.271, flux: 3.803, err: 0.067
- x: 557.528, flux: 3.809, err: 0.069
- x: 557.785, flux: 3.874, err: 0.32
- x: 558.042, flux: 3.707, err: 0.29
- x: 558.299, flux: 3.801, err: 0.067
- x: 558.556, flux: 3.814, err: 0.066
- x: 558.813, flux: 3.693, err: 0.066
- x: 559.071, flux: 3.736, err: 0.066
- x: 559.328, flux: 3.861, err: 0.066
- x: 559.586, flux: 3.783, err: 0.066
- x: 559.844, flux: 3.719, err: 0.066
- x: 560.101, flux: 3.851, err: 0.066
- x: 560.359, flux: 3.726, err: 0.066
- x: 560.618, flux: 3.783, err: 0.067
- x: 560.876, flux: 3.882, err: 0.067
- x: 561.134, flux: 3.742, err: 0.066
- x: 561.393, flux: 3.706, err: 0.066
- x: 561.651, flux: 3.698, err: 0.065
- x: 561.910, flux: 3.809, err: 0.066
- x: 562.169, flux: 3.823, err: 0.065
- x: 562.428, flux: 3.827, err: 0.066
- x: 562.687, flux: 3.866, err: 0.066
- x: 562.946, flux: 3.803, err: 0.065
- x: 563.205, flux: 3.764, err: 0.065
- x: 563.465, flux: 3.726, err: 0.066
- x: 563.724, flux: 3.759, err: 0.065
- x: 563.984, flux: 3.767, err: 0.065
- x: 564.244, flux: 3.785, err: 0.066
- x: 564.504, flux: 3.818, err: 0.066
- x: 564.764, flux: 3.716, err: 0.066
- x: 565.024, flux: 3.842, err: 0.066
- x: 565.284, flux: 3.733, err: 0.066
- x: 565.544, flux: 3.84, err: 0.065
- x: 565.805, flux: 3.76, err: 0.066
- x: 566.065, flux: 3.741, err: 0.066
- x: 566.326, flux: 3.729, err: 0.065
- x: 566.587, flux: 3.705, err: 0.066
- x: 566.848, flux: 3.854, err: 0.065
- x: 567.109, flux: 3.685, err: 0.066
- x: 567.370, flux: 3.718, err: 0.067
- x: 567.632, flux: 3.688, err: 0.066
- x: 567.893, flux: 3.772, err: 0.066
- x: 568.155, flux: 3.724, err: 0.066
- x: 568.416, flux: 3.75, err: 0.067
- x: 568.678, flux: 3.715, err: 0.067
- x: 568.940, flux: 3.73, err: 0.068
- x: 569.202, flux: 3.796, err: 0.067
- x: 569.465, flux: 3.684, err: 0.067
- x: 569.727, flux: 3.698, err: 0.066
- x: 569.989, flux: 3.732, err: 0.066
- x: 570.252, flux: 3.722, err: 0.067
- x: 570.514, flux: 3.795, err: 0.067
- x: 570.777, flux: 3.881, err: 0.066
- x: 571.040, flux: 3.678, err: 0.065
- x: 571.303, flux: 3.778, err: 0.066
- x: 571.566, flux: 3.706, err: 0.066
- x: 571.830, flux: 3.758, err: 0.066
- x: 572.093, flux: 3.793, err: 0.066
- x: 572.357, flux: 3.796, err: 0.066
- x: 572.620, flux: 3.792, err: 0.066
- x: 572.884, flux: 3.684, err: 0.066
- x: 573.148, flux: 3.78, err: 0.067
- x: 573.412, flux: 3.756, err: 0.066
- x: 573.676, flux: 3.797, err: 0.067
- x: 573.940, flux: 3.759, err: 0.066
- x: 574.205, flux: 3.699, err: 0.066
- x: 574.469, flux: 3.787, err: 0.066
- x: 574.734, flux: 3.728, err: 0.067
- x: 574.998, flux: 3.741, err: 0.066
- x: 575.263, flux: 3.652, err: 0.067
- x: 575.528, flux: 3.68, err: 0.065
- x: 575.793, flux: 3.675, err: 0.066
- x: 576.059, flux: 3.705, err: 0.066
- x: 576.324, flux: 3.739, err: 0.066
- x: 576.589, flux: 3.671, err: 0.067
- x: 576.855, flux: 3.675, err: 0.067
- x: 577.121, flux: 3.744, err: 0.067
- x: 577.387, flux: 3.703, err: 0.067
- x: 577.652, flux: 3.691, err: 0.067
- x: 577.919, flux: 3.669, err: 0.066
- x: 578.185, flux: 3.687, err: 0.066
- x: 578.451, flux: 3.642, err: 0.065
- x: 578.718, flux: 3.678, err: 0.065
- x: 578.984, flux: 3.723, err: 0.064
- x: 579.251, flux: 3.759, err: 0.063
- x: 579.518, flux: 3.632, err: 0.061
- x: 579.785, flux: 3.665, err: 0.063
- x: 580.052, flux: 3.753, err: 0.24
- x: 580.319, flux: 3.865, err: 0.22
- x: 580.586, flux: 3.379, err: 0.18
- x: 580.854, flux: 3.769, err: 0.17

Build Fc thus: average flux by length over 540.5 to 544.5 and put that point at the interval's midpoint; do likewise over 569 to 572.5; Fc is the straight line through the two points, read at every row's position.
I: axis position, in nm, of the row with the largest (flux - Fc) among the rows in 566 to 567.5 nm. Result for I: 566.848 nm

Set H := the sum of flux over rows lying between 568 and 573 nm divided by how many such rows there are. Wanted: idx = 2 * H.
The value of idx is 7.50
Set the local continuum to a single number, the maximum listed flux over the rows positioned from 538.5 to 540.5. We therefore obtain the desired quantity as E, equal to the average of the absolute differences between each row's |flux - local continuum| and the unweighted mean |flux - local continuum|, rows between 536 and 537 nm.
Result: 0.072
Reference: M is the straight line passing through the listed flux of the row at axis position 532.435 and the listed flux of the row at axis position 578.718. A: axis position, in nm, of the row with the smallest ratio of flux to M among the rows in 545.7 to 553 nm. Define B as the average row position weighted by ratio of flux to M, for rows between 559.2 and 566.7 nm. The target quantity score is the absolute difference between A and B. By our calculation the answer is 11.55 nm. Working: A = 551.400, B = 562.95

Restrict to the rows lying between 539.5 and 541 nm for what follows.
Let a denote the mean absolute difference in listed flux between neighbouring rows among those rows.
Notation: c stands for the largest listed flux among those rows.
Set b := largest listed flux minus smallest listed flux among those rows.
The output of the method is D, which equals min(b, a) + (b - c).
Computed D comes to -3.68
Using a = 0.078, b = 0.16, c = 3.926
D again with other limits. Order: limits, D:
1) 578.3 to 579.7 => -3.57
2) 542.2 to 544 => -3.66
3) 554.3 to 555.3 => -3.71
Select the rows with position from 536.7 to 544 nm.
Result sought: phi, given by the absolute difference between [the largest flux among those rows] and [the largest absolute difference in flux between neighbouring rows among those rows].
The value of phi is 3.79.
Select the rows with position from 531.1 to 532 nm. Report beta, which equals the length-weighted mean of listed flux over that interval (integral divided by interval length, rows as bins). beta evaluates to 4.00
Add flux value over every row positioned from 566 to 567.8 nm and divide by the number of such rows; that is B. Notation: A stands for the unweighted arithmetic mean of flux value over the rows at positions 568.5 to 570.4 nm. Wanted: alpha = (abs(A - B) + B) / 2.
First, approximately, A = 3.73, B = 3.73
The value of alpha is 1.87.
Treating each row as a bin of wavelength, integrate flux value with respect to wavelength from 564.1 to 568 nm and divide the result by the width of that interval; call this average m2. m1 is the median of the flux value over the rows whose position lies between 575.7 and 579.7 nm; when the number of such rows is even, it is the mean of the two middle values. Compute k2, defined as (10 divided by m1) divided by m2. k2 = 0.721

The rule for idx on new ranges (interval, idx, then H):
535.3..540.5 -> 7.89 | 3.95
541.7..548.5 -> 7.79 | 3.90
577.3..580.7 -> 7.36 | 3.68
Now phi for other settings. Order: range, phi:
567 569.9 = 3.68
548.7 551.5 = 3.79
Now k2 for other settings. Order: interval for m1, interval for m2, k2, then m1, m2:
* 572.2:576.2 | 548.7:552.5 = 0.692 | 3.74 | 3.86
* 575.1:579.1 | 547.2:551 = 0.701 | 3.68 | 3.88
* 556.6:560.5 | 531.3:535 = 0.662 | 3.80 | 3.97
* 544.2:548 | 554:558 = 0.669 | 3.91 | 3.82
